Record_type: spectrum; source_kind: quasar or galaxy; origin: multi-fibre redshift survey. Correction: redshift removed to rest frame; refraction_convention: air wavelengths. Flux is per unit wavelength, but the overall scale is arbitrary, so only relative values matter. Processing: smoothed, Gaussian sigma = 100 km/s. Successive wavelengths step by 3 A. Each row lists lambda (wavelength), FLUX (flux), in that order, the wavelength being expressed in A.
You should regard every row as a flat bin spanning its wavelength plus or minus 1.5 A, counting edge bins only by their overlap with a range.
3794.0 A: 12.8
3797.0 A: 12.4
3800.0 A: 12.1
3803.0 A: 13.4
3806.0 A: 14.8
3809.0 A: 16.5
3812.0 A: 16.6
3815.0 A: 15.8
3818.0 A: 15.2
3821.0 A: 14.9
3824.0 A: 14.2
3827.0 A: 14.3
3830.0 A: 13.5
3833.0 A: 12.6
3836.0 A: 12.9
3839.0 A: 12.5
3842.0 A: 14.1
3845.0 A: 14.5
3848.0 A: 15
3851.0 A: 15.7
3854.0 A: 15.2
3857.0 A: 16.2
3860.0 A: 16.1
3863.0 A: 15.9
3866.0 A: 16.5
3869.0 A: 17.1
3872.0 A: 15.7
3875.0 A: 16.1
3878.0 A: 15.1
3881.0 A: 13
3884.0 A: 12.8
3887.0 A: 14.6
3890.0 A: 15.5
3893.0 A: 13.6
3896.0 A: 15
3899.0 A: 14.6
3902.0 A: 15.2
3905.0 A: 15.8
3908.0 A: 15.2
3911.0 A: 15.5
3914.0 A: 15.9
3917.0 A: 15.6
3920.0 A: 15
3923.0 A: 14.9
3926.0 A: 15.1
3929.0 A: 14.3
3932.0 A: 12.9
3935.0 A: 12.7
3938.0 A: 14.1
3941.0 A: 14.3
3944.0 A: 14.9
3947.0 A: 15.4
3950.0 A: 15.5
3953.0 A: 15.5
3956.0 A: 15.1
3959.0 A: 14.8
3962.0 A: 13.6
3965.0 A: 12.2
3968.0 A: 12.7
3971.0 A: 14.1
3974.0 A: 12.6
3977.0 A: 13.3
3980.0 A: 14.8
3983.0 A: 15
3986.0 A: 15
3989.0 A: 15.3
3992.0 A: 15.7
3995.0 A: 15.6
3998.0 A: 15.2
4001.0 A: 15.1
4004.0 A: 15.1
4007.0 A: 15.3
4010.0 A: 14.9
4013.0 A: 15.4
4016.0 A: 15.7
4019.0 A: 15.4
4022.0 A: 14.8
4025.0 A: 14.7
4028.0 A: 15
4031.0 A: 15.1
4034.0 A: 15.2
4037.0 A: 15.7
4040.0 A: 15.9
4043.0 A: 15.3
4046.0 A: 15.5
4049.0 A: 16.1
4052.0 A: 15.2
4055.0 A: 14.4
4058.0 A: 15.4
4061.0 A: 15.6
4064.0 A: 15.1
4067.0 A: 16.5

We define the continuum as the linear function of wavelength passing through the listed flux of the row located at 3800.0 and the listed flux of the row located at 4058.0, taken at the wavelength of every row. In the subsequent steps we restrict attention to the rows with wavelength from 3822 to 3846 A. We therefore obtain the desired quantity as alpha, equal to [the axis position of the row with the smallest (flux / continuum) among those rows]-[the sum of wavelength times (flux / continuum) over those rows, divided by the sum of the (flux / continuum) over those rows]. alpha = 4.6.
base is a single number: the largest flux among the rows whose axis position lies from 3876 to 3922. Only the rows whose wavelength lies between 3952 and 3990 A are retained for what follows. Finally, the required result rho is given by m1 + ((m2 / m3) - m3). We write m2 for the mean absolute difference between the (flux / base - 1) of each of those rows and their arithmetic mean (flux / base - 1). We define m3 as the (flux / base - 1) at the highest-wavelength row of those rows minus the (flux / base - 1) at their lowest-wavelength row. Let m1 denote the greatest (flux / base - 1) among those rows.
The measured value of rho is -4.95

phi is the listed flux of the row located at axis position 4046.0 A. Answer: 15.5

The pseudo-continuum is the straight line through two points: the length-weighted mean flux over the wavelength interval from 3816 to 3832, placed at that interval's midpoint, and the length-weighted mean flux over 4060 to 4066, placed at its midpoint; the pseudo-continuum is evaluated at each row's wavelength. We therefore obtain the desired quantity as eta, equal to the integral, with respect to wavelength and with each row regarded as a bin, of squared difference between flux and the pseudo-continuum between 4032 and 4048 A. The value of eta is 2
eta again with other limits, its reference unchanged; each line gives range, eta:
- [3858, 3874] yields 48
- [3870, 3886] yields 32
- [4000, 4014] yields 0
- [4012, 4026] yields 2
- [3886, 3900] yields 6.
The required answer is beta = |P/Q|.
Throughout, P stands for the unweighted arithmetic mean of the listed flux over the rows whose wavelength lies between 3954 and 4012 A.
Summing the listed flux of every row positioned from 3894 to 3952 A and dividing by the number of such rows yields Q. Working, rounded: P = 14.5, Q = 14.8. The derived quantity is 0.98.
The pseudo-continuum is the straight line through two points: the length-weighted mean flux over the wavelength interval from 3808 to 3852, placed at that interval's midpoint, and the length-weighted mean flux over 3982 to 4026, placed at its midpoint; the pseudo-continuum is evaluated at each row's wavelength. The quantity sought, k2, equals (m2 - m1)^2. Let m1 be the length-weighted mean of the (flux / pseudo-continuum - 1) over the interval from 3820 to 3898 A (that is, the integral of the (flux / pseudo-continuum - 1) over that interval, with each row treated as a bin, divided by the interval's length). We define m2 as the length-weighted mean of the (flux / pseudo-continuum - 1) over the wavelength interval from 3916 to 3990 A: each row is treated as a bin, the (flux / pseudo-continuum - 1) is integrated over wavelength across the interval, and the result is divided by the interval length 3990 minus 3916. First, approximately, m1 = 0.01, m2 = -0.05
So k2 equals 0.0026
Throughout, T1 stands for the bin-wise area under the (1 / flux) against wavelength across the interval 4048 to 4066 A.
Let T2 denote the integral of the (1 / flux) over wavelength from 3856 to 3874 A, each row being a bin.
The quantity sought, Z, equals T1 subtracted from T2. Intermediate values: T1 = 1.18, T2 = 1.11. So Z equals -0.07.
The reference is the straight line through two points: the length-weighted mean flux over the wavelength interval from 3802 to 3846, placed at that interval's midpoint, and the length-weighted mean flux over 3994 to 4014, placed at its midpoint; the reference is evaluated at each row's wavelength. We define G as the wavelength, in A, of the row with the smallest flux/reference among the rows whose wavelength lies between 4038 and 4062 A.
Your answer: 4055.0 A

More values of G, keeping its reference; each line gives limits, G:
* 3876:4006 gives 3965.0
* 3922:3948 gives 3935.0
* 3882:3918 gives 3884.0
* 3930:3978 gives 3965.0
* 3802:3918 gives 3839.0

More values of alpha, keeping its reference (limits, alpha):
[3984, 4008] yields 7.6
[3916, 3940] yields 7.9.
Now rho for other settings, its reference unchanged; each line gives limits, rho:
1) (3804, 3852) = 1.09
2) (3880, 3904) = 0.23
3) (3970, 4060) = 0.29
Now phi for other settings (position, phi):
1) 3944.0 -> 14.9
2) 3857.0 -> 16.2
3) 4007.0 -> 15.3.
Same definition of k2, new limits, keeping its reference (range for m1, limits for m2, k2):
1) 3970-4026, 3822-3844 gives 0.0026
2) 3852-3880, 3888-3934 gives 0.0067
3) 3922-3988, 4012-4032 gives 0.0019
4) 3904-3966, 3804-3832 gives 0.0030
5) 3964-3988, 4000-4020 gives 0.0081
